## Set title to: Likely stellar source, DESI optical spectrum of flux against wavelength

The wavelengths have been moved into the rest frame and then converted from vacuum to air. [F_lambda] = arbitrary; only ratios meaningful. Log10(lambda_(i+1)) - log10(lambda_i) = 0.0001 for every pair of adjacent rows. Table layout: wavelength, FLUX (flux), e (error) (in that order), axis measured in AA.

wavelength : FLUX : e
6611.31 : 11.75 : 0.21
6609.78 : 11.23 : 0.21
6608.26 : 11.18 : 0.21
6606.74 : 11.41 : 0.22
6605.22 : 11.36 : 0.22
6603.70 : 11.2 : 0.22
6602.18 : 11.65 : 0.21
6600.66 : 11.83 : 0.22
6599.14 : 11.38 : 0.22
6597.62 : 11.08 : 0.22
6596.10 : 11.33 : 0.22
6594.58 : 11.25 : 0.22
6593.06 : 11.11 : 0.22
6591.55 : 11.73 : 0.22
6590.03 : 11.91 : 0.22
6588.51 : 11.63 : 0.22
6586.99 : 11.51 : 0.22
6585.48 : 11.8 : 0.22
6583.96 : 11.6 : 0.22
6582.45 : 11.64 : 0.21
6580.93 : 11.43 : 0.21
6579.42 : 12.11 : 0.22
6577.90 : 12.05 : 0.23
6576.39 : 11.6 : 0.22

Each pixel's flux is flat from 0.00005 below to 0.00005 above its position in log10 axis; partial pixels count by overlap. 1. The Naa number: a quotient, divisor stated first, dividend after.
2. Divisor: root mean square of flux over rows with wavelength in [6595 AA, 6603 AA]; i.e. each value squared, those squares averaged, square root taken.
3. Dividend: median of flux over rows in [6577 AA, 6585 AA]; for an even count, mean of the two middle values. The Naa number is 1.02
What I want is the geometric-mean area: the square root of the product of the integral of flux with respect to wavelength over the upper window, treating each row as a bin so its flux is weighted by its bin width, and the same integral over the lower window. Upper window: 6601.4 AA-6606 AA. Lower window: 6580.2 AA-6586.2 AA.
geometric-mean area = 60.5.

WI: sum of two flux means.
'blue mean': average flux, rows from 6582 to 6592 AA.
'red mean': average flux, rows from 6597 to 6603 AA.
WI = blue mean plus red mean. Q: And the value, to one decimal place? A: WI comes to 23.2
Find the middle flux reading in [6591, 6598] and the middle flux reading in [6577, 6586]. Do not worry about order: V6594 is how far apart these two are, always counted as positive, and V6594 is 0.47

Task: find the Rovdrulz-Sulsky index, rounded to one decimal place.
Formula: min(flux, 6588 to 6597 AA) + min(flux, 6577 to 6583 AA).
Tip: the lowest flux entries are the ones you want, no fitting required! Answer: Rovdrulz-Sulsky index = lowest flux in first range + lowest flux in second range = 22.5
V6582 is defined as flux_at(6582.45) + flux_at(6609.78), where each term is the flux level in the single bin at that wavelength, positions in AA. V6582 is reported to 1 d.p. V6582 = 22.9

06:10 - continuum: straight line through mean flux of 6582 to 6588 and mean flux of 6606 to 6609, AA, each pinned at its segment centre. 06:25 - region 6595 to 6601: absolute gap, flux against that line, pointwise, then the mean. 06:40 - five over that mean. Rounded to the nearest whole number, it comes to 21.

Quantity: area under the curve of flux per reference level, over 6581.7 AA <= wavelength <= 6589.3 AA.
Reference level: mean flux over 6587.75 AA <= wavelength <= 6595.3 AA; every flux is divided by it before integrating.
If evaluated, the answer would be 8 AA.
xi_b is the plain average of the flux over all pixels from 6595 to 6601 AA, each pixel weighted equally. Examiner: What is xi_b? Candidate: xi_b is 11.4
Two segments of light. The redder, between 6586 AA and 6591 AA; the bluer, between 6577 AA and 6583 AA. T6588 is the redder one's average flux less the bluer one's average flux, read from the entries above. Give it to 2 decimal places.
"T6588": -0.12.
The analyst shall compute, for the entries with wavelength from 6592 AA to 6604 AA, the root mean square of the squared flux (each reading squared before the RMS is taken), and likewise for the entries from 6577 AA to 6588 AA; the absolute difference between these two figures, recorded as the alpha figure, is 9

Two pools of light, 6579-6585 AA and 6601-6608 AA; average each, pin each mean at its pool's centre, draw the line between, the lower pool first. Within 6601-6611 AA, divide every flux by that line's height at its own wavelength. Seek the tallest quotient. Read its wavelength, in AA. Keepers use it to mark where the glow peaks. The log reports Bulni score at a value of 6602.18 AA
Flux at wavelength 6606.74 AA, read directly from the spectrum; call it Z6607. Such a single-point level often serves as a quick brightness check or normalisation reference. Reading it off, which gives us 11.41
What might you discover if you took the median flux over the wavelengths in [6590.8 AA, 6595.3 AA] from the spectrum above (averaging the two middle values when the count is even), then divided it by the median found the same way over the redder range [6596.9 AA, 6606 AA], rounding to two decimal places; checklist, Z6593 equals 0.99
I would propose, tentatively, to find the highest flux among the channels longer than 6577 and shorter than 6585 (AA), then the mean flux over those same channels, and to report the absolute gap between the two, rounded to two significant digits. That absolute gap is 0.34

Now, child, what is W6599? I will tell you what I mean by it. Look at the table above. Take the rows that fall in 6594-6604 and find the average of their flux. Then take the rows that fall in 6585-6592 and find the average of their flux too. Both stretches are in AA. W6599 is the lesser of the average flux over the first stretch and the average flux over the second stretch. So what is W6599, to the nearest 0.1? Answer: 11.4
